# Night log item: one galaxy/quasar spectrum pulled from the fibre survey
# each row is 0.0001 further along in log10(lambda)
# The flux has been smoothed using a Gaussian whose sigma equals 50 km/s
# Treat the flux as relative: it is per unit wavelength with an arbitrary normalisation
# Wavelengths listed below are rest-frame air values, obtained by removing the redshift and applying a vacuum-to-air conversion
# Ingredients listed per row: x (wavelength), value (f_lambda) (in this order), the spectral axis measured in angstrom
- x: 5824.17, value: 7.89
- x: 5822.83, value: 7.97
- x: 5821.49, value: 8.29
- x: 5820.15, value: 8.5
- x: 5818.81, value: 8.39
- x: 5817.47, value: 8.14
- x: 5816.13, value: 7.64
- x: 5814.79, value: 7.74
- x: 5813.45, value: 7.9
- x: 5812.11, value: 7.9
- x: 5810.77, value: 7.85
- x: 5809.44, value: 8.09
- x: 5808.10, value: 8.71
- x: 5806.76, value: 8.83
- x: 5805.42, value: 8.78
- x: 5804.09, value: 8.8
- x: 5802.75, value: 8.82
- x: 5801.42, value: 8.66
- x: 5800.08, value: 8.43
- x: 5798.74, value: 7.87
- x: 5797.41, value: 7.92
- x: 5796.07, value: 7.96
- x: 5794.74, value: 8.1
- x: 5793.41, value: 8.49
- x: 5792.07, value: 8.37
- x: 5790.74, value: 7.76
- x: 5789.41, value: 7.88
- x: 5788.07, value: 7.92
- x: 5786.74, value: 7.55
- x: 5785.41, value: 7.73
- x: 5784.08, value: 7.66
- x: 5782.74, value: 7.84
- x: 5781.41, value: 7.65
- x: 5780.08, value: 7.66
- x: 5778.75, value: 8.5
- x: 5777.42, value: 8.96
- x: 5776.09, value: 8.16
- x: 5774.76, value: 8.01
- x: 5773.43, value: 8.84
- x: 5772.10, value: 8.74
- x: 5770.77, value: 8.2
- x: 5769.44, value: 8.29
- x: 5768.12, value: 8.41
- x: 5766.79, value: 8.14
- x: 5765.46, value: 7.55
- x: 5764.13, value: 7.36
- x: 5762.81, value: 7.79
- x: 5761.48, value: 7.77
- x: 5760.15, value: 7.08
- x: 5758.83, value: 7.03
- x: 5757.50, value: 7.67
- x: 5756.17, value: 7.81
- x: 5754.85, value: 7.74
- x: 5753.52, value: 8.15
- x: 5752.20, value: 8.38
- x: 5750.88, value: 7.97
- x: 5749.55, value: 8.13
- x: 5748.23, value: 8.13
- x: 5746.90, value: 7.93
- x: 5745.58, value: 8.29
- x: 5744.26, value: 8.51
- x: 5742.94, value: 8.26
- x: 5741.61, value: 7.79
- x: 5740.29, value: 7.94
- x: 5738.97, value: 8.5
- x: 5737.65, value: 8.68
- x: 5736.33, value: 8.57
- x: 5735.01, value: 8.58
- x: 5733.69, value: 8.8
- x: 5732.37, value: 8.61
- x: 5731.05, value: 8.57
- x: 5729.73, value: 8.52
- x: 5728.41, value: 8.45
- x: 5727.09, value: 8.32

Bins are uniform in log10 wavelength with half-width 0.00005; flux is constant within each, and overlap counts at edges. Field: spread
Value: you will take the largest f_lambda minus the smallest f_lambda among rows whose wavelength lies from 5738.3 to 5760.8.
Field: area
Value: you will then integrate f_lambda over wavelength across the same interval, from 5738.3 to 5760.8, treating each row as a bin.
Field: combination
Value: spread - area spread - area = -178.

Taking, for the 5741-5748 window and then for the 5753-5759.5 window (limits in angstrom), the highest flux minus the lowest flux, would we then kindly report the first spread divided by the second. 0.64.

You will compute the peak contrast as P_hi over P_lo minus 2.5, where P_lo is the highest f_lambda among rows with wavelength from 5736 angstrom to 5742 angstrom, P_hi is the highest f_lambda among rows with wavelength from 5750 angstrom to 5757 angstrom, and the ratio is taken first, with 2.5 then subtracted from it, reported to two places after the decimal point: -1.53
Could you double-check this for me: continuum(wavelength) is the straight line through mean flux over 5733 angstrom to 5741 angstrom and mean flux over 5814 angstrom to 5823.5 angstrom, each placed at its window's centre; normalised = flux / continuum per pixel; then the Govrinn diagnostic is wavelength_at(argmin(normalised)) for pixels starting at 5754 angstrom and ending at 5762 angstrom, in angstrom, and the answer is 5758.83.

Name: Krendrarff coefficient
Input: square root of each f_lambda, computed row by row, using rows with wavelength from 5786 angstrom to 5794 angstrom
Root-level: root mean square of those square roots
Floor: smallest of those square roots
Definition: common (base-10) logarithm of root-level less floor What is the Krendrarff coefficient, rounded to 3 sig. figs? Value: -1.10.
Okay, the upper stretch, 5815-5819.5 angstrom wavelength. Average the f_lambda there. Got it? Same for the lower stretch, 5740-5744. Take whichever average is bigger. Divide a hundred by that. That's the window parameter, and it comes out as 12.4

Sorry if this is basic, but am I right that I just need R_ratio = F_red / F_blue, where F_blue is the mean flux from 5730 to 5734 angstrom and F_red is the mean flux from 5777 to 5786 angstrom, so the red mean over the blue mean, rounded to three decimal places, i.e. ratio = 0.924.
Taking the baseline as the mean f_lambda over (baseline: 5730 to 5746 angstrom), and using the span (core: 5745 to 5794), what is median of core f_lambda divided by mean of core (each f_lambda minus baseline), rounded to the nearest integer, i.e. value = -18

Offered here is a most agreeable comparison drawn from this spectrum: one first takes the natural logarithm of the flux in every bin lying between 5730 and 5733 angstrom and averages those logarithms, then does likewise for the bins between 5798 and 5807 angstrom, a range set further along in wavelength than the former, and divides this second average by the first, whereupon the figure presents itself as 1.00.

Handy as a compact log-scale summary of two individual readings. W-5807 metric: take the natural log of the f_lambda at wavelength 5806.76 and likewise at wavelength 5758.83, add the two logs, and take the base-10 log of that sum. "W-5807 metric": 0.616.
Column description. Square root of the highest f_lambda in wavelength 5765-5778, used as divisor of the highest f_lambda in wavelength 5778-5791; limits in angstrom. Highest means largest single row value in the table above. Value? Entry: 2.84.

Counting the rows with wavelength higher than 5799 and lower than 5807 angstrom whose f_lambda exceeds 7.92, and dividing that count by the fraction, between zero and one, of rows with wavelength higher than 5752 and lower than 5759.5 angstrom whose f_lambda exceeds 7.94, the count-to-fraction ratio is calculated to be 18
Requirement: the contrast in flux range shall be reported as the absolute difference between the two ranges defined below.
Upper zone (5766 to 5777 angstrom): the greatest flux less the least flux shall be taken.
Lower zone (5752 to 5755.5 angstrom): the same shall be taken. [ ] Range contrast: 0.19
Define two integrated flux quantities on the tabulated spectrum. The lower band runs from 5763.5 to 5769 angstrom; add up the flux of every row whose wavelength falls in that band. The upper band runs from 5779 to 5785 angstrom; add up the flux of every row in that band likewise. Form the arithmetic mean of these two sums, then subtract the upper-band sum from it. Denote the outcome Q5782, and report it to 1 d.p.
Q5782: 0.3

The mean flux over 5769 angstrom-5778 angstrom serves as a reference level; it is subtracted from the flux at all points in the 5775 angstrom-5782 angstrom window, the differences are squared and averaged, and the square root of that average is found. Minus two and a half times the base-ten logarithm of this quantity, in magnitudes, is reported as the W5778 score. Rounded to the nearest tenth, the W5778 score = 0.6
